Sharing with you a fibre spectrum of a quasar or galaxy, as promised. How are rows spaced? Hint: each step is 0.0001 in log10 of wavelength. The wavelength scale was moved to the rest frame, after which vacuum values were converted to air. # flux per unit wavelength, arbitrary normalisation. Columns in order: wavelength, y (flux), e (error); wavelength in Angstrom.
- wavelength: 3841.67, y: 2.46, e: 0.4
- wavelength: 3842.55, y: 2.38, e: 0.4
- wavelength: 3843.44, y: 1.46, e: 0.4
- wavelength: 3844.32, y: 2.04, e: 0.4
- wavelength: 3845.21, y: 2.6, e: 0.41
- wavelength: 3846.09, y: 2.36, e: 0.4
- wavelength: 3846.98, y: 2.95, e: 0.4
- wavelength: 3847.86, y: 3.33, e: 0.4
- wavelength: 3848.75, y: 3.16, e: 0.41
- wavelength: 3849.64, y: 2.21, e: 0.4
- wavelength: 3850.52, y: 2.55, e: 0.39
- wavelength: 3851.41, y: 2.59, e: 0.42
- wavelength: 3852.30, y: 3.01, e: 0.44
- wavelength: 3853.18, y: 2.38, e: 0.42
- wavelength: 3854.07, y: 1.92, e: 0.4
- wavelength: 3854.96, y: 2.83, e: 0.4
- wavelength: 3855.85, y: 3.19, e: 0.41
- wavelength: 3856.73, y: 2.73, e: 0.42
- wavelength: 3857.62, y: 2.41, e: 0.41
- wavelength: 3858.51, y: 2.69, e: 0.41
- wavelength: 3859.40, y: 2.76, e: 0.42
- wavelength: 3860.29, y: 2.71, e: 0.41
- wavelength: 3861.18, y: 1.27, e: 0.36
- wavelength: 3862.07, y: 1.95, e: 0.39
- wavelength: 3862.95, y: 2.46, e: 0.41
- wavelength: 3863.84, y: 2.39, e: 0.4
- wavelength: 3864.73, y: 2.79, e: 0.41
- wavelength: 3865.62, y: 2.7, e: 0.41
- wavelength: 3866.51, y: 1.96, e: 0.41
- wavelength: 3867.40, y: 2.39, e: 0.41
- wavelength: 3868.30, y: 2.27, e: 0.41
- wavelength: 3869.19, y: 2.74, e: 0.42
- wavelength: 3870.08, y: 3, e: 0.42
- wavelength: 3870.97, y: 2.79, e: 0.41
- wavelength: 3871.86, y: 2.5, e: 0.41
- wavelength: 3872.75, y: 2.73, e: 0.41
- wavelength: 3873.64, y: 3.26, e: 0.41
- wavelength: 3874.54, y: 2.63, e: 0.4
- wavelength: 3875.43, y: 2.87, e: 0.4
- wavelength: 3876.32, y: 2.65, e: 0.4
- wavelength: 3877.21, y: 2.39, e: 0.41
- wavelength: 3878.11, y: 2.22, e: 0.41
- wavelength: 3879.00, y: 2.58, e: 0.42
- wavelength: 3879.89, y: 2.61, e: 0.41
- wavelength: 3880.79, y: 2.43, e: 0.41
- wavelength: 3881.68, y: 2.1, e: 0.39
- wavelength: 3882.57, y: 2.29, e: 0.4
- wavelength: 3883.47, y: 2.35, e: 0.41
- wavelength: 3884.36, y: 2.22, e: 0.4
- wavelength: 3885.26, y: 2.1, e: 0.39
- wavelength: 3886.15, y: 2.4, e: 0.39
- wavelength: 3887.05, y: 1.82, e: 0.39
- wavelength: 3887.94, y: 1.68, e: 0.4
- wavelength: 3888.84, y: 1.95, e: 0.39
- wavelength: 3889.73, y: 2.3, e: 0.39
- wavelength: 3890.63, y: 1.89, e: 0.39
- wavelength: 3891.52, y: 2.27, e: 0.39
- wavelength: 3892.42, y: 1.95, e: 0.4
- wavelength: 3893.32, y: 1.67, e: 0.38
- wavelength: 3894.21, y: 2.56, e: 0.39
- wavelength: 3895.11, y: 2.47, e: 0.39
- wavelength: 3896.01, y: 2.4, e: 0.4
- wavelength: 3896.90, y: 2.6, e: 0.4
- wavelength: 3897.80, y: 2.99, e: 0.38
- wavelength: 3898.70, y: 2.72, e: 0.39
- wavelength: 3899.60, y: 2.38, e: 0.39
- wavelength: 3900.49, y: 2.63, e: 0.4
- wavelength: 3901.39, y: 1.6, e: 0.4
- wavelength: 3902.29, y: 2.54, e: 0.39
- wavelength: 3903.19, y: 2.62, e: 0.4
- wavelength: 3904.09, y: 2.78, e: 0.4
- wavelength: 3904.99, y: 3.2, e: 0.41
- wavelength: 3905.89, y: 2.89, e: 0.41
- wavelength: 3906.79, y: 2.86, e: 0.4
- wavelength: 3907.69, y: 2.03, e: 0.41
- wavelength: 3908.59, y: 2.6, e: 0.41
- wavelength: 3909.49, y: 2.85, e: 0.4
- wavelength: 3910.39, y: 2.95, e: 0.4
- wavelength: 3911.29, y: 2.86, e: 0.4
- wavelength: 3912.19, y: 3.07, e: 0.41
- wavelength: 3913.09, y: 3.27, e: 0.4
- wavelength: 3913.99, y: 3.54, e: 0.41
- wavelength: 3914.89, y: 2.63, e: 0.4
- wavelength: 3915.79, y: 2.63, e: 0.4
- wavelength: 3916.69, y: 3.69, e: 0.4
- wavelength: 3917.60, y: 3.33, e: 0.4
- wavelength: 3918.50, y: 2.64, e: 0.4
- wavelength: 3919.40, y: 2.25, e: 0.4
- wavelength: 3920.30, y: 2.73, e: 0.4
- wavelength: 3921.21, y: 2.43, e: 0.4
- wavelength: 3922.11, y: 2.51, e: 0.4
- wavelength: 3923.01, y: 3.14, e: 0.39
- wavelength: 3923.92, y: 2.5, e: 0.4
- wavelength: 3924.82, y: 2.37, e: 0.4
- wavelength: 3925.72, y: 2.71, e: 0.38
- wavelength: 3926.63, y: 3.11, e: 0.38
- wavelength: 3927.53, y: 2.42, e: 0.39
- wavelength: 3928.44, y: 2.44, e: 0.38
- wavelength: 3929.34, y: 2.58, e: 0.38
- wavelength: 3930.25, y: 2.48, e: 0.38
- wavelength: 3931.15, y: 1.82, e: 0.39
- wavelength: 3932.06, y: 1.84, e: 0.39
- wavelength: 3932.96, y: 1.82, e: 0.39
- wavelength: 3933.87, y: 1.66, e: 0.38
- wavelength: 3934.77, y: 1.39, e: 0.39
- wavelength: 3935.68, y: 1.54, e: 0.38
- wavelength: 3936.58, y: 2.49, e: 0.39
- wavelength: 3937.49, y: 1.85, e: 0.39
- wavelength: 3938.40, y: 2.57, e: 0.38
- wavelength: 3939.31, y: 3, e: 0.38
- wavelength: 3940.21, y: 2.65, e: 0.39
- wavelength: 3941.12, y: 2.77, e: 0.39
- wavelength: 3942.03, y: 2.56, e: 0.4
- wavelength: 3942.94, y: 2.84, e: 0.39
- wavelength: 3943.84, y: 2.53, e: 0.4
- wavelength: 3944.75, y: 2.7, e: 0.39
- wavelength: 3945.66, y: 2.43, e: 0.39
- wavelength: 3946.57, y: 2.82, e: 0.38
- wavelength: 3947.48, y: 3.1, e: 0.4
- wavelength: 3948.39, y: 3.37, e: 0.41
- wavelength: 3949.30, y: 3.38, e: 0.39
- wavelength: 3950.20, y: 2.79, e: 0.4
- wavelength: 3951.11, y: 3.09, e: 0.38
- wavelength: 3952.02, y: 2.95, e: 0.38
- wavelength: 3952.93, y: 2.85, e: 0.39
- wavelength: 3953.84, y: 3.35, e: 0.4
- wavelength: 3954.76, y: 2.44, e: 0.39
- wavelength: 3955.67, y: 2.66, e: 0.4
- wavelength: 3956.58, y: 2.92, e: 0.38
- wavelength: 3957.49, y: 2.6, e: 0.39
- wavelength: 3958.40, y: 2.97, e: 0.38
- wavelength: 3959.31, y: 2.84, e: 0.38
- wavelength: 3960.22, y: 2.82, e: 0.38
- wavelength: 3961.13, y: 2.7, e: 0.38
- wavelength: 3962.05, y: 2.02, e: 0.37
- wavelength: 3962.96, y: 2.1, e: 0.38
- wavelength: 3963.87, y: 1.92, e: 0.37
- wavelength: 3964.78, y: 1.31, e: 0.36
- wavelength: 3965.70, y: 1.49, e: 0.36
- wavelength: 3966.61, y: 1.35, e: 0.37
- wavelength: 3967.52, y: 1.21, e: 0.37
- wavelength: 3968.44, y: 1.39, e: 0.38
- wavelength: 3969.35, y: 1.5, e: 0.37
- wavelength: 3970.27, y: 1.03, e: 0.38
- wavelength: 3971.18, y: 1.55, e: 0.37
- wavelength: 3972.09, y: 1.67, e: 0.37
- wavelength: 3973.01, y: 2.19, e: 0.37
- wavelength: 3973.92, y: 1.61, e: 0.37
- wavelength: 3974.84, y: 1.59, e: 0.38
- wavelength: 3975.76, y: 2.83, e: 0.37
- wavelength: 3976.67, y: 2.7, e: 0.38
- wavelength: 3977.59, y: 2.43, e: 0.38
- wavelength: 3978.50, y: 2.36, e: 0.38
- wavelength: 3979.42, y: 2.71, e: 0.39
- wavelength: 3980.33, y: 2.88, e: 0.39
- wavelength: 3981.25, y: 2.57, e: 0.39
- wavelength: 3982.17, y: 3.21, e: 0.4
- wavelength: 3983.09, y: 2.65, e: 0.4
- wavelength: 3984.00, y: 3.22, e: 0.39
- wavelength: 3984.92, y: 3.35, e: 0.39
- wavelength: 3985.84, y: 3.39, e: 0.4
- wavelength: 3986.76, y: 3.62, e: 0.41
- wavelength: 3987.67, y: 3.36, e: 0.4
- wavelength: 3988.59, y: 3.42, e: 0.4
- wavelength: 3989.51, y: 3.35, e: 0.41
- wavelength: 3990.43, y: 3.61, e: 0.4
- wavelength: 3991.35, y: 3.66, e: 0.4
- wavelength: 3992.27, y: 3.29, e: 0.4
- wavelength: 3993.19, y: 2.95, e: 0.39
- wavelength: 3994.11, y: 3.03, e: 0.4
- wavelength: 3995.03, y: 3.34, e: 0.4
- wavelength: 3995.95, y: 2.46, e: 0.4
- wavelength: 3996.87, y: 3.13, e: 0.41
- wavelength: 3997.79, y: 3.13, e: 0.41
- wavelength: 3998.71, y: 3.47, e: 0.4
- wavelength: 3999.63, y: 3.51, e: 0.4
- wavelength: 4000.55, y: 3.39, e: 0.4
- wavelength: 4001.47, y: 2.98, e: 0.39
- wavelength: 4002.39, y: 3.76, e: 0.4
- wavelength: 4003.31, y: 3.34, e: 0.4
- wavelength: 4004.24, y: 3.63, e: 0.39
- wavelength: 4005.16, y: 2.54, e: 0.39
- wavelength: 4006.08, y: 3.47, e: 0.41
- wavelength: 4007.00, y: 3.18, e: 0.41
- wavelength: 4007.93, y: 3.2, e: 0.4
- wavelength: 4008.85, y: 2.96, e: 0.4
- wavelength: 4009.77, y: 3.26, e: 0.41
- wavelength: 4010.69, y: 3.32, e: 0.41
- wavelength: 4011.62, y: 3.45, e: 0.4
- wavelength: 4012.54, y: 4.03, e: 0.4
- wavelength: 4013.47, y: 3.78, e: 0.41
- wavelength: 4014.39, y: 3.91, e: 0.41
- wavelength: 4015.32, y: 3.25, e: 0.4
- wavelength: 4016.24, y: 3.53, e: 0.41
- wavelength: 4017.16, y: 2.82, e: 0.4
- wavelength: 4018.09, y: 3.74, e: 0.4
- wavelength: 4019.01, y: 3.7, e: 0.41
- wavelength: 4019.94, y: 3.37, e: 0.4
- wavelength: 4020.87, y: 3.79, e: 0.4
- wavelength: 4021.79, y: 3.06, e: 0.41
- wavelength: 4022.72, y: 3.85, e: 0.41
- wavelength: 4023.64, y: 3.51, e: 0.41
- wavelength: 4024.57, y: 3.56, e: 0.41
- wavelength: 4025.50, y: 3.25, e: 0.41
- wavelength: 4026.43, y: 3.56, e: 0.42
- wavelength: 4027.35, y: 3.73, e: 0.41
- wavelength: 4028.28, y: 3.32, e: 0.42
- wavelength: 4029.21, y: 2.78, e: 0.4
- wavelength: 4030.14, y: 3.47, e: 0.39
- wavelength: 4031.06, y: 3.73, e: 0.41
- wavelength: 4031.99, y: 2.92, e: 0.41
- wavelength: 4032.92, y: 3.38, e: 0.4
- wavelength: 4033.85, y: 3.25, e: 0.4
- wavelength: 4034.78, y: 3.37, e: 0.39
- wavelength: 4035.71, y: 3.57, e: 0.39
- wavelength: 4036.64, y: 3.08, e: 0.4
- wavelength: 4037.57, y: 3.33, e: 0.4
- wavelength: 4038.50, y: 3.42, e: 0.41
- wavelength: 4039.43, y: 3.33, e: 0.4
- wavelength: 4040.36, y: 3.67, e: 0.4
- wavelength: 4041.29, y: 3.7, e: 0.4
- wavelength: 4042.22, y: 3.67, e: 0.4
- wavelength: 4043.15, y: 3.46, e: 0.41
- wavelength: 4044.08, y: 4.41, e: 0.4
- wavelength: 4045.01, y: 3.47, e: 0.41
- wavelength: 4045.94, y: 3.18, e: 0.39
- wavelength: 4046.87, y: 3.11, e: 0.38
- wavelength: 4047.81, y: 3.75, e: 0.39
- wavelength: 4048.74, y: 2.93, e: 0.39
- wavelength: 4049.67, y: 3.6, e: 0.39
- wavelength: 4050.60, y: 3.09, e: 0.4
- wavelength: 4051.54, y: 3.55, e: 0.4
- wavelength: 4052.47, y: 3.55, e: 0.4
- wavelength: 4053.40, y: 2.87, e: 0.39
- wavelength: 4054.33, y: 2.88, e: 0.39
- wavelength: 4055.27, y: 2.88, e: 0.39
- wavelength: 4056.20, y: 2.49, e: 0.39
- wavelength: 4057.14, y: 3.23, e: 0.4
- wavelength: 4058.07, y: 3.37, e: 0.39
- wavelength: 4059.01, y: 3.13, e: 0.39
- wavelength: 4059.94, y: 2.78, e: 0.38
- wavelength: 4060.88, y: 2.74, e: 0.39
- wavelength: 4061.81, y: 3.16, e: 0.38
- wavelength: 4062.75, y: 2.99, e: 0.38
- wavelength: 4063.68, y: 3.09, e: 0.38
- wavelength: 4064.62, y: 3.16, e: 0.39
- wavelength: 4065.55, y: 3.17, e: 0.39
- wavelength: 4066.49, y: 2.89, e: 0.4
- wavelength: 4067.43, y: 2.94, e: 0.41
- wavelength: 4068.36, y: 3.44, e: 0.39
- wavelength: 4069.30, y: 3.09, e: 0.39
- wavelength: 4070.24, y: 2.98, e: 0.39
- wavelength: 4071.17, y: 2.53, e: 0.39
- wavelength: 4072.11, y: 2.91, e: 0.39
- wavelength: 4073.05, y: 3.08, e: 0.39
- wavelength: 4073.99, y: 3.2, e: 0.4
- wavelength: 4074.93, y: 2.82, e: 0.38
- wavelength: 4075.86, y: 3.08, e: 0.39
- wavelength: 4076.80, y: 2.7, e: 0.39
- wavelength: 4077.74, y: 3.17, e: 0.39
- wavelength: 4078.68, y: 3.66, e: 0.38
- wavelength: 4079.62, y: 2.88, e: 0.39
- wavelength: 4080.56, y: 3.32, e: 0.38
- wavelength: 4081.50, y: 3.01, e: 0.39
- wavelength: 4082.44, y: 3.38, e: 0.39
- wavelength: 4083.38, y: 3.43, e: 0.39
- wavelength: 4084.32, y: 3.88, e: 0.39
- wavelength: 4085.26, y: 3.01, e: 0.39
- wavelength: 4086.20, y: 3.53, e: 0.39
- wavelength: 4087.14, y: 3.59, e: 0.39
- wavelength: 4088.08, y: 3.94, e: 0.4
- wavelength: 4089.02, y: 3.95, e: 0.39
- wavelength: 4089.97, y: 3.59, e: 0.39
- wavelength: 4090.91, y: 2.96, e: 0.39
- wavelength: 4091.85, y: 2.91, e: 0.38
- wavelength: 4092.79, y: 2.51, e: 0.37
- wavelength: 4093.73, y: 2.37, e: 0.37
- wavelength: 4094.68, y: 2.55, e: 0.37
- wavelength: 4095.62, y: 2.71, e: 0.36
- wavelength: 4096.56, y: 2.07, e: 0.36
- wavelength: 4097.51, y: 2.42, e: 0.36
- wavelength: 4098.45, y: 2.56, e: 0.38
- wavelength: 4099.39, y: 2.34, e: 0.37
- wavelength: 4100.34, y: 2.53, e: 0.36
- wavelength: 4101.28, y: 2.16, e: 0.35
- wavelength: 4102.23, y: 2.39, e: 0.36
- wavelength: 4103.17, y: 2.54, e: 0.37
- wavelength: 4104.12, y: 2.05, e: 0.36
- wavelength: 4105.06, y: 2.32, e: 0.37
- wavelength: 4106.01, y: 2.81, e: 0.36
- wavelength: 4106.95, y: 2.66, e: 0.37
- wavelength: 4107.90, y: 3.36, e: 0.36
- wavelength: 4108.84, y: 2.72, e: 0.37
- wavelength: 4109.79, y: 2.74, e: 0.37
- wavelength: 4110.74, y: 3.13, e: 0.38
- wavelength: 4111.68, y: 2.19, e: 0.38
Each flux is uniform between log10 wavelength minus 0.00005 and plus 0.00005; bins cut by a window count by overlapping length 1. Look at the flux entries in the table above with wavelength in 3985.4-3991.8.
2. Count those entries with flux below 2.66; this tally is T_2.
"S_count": 0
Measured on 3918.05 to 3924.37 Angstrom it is 5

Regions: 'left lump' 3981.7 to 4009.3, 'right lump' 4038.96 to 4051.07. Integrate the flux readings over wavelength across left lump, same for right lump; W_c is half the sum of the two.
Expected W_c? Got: 66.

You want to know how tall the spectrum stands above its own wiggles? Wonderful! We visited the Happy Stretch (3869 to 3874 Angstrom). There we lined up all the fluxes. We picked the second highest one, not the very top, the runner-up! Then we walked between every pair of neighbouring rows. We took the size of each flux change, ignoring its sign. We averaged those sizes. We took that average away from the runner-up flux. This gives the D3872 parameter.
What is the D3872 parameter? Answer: 2.70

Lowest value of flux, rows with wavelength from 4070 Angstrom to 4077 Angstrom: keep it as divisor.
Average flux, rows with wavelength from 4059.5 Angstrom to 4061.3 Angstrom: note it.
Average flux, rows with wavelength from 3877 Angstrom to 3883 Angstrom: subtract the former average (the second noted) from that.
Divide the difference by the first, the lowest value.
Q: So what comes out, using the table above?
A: -0.15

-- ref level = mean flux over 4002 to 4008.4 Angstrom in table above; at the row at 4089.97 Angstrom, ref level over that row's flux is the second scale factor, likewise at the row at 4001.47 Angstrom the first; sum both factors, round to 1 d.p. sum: 2.0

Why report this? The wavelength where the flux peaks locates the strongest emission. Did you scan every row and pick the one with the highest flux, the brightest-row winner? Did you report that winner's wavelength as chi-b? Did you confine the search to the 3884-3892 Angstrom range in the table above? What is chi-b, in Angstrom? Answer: 3886.15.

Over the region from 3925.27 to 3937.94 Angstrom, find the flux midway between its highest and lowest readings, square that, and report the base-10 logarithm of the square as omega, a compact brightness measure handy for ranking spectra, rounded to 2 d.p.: 0.70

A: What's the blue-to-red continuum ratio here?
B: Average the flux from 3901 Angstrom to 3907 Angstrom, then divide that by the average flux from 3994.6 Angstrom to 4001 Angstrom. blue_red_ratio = 0.824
